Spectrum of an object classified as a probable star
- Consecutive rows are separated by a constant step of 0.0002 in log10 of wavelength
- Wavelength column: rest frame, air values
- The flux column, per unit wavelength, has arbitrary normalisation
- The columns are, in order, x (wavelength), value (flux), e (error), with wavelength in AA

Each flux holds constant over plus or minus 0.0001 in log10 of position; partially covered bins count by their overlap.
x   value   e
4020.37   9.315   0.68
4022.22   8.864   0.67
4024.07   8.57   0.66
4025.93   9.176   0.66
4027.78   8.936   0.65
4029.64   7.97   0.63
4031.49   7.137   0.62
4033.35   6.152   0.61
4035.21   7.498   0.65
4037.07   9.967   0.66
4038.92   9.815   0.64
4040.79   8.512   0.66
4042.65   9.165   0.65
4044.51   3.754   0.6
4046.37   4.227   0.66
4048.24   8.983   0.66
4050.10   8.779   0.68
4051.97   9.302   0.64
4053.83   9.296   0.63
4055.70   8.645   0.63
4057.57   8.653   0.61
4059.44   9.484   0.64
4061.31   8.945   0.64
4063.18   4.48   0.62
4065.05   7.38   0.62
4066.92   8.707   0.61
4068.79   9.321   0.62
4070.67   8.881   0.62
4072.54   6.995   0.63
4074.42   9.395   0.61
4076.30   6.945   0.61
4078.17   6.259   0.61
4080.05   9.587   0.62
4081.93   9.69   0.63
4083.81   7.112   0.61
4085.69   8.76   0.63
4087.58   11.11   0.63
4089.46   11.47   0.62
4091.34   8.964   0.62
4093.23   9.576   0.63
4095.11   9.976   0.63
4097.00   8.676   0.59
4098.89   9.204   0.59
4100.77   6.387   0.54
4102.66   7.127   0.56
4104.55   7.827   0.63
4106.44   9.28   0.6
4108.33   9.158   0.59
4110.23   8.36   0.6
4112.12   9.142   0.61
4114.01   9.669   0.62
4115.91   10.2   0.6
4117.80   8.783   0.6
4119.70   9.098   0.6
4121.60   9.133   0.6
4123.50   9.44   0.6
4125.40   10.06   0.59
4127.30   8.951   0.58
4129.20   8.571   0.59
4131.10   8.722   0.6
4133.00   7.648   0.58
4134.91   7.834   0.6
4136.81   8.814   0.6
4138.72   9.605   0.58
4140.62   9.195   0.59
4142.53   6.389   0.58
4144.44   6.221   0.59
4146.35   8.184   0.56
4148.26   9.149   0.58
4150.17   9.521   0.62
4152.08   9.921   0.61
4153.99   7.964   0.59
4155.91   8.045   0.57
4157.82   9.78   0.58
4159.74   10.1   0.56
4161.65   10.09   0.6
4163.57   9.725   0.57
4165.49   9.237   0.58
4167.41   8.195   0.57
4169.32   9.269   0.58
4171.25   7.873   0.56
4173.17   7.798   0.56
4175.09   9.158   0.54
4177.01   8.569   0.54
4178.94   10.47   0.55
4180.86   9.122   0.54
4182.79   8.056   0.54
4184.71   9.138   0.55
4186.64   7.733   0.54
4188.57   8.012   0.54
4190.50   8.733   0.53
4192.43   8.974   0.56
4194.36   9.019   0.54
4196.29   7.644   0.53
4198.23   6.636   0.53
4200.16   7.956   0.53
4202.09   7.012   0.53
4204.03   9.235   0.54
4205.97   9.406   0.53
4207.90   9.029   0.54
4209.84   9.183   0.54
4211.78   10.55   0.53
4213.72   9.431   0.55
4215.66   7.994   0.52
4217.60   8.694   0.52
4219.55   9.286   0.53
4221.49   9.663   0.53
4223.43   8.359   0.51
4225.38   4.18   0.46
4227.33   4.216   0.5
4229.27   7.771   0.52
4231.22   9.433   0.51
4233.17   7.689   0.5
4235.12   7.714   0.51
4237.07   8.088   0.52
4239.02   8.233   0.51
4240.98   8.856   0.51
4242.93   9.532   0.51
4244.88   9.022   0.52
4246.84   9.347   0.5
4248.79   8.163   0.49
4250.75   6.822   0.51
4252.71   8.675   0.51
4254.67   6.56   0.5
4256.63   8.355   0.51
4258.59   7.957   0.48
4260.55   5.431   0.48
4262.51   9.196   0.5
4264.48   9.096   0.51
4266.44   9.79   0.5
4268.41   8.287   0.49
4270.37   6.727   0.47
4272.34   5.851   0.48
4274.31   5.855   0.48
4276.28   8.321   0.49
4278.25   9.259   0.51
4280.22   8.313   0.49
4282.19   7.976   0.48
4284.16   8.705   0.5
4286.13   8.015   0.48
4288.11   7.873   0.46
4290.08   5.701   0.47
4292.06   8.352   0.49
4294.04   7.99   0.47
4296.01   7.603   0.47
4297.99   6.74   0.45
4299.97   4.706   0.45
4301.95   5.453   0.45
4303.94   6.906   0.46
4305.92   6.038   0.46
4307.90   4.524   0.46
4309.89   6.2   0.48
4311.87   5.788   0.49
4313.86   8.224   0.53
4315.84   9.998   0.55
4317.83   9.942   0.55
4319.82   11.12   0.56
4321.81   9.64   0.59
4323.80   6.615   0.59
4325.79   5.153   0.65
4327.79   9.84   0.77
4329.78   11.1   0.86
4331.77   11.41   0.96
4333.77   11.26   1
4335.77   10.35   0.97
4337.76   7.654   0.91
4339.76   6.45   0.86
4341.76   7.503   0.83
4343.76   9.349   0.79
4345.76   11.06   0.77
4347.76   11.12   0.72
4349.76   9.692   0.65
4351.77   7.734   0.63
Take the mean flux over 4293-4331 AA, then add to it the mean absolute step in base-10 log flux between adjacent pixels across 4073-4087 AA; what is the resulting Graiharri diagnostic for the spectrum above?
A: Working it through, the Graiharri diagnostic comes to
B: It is 7.7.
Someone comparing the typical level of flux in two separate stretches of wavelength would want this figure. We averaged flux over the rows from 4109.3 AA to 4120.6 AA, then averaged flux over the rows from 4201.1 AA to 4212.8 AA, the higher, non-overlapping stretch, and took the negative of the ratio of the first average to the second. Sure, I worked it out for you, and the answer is -1.02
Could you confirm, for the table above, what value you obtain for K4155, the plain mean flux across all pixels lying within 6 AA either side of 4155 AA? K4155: 9.2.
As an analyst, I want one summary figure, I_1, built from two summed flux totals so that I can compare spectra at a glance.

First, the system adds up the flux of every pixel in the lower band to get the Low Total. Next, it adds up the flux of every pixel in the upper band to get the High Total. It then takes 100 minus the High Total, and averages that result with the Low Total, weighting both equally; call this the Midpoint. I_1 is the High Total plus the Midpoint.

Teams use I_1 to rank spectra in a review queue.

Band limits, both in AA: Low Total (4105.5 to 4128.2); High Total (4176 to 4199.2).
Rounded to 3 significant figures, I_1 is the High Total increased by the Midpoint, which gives 157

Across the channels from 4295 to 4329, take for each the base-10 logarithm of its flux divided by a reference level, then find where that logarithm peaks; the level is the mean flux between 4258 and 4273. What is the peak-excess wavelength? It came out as 4319.82 AA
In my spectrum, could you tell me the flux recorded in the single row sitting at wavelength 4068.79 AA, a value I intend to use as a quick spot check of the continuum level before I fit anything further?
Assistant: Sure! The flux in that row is 9.321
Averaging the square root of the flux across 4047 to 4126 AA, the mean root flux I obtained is 2.95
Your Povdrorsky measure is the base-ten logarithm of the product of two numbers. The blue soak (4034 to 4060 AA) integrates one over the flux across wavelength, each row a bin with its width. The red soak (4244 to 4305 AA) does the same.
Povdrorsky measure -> 1.45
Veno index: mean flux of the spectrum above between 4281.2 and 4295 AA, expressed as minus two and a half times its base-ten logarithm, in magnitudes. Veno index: -2.23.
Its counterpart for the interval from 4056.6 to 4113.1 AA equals -2.33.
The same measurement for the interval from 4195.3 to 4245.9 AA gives -2.29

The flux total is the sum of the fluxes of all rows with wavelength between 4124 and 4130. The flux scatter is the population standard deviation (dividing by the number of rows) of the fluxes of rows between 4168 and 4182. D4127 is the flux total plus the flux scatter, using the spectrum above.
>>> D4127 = 28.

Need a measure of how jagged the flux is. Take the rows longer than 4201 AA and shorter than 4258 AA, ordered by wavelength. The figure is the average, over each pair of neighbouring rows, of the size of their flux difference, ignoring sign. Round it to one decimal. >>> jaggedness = 1.1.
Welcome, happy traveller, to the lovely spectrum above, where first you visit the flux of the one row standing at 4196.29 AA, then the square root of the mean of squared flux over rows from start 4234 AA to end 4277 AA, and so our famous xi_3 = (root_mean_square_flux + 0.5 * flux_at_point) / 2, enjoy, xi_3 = 5.96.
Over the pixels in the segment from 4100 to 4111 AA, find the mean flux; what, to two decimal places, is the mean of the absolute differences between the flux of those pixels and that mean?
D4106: 0.91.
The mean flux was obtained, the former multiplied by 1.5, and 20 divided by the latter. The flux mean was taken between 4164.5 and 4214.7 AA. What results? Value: 1.54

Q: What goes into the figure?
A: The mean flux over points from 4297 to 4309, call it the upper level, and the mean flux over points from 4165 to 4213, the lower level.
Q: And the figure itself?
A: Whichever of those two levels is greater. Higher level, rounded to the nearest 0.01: 8.64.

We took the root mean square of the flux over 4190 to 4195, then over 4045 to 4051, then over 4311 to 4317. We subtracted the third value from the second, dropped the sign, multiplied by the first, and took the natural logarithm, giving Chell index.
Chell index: 1.56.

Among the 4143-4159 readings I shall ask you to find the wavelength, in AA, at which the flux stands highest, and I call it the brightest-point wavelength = 4152.08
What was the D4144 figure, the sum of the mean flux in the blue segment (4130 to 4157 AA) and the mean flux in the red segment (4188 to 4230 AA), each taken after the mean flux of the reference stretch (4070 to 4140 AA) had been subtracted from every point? -1.04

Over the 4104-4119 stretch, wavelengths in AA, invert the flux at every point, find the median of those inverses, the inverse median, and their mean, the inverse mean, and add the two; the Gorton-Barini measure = 0.220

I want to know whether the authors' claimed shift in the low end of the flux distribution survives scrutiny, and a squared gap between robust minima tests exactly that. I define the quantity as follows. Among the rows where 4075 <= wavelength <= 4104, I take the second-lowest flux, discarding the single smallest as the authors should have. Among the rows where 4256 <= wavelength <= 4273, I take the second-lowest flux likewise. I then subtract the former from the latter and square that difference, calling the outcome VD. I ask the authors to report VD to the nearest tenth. 0.3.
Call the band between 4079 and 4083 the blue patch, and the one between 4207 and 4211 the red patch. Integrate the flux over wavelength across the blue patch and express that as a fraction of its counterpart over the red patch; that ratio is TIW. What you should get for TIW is 1.03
